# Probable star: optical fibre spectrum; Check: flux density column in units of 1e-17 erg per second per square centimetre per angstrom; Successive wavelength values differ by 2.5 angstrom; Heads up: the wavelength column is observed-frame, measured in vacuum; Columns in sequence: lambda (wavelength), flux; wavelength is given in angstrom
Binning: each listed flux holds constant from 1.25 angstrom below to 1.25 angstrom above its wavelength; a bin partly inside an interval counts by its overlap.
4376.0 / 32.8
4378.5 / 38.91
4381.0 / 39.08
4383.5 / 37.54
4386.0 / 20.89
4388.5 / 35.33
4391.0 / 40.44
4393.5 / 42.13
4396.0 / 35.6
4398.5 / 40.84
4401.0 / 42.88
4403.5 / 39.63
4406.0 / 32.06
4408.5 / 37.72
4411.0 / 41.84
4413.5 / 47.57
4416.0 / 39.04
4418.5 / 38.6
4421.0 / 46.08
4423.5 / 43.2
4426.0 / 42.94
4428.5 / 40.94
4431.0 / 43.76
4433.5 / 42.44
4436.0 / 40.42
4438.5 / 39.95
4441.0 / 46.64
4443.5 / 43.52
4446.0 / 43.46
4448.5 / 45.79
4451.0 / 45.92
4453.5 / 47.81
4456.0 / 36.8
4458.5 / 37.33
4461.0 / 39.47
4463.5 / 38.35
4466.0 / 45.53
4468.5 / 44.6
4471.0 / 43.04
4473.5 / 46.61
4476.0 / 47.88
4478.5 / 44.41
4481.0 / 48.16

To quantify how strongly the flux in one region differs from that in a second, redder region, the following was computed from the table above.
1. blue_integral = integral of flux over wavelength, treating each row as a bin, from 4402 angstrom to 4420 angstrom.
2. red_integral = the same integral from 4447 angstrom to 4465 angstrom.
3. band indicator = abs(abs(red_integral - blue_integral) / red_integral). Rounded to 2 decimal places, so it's 0.05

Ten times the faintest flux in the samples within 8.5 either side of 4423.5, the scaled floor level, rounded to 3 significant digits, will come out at 386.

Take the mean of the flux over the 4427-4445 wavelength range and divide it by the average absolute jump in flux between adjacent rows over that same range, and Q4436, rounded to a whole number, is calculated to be 16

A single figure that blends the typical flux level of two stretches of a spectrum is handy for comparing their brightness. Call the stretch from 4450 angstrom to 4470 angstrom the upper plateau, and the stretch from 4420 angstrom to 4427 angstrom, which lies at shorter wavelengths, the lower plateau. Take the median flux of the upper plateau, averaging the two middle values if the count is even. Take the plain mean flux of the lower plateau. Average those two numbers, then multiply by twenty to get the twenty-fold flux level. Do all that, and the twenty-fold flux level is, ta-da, 861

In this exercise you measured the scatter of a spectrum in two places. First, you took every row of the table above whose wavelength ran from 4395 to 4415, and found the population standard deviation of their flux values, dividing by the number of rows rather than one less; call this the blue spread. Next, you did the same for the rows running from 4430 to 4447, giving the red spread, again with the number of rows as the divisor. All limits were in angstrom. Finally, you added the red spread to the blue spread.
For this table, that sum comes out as 6.5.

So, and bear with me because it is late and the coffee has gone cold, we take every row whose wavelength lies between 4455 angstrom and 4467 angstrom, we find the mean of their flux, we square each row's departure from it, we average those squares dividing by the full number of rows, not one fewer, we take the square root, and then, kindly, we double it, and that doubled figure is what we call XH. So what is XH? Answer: 6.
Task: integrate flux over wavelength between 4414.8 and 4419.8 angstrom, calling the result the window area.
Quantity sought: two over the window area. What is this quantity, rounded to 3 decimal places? 0.010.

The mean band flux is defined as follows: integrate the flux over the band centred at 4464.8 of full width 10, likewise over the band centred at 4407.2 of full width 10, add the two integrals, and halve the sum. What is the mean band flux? 399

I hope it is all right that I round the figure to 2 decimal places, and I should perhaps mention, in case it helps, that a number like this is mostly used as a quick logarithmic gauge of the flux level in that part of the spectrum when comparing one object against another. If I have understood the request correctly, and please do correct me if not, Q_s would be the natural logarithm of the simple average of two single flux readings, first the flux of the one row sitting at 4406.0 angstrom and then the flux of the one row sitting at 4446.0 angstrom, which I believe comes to 3.63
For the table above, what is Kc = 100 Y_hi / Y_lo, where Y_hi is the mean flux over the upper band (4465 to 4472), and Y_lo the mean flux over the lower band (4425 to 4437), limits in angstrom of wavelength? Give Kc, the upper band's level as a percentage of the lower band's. 105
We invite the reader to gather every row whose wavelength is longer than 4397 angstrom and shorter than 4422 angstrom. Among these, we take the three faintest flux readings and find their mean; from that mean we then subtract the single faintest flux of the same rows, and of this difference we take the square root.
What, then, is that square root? 2.02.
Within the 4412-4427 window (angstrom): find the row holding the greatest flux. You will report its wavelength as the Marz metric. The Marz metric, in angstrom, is 4413.5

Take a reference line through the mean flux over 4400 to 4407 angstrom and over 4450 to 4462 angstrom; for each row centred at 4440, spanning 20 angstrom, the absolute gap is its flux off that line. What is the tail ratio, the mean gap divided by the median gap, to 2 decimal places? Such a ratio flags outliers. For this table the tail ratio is 1.06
